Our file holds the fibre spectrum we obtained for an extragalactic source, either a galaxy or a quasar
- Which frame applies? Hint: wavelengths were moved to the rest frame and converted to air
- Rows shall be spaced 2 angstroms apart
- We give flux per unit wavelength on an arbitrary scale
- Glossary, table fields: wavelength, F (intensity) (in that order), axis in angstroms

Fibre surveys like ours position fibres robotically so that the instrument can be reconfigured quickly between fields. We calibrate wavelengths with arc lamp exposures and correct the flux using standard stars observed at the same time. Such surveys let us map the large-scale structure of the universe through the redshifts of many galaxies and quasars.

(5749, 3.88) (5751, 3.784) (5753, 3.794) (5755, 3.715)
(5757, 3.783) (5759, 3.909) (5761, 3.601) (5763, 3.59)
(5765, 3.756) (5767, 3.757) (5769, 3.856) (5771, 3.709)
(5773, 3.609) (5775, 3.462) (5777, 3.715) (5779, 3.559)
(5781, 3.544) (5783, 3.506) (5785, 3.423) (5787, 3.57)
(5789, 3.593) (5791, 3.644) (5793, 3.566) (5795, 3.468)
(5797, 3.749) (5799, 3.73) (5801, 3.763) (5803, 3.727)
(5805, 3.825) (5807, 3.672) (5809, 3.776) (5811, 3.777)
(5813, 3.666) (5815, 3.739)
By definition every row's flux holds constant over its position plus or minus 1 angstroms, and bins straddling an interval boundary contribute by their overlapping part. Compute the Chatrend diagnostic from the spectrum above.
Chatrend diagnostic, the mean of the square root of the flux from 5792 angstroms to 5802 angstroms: 1.912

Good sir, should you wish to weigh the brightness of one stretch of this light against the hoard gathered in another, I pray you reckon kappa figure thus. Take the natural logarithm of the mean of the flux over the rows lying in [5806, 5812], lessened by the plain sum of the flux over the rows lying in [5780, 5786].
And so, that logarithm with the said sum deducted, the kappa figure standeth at -9.2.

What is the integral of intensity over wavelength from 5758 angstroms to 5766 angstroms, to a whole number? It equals 30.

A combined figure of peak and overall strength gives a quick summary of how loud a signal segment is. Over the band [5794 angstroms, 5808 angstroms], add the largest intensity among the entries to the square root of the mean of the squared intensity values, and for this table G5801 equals 7.53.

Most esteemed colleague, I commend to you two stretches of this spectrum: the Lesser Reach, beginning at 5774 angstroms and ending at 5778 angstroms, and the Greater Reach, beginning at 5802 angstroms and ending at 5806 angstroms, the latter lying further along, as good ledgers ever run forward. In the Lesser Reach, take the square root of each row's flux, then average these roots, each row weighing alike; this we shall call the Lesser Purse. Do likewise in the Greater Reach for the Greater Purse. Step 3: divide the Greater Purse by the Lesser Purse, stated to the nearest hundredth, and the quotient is 1.03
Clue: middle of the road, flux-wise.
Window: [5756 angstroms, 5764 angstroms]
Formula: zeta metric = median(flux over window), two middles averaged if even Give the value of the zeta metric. 3.692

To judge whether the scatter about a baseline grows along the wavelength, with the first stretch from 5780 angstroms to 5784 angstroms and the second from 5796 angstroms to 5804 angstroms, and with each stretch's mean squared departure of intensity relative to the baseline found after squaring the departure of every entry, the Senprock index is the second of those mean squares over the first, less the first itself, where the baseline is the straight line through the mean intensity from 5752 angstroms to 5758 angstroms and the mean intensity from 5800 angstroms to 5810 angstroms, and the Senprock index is -0.05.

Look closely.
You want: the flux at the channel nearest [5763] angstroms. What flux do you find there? 3.59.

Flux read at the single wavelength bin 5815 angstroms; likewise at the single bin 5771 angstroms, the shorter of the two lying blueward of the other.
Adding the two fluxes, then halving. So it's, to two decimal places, 3.72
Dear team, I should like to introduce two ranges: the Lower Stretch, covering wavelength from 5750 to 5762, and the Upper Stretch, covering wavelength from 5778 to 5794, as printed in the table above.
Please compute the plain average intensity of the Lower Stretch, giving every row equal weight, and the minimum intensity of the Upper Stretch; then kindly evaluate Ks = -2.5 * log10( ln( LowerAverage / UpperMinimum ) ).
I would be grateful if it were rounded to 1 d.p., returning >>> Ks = 2.6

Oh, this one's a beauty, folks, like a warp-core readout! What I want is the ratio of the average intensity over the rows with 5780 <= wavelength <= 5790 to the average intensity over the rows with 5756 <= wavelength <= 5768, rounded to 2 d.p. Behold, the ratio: 0.94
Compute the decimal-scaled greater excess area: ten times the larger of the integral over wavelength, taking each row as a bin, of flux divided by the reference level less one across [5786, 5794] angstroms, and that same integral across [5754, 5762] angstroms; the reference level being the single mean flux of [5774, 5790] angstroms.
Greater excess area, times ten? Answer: 4.6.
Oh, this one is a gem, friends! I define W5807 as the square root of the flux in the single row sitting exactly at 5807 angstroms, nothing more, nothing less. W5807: 1.92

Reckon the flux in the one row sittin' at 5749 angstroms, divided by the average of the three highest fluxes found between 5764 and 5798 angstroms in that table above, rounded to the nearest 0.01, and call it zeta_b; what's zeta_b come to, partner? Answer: 1.02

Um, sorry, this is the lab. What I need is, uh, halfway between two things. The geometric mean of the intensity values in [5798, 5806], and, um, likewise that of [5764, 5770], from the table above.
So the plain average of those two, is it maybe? 3.78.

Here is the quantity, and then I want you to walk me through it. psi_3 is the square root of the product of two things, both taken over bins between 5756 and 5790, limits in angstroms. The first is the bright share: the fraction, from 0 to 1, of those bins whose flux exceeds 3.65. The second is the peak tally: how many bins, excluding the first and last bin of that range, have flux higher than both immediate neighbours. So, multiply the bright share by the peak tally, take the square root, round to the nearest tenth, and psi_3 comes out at 1.1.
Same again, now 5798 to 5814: 1.7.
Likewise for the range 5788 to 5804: 1.2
